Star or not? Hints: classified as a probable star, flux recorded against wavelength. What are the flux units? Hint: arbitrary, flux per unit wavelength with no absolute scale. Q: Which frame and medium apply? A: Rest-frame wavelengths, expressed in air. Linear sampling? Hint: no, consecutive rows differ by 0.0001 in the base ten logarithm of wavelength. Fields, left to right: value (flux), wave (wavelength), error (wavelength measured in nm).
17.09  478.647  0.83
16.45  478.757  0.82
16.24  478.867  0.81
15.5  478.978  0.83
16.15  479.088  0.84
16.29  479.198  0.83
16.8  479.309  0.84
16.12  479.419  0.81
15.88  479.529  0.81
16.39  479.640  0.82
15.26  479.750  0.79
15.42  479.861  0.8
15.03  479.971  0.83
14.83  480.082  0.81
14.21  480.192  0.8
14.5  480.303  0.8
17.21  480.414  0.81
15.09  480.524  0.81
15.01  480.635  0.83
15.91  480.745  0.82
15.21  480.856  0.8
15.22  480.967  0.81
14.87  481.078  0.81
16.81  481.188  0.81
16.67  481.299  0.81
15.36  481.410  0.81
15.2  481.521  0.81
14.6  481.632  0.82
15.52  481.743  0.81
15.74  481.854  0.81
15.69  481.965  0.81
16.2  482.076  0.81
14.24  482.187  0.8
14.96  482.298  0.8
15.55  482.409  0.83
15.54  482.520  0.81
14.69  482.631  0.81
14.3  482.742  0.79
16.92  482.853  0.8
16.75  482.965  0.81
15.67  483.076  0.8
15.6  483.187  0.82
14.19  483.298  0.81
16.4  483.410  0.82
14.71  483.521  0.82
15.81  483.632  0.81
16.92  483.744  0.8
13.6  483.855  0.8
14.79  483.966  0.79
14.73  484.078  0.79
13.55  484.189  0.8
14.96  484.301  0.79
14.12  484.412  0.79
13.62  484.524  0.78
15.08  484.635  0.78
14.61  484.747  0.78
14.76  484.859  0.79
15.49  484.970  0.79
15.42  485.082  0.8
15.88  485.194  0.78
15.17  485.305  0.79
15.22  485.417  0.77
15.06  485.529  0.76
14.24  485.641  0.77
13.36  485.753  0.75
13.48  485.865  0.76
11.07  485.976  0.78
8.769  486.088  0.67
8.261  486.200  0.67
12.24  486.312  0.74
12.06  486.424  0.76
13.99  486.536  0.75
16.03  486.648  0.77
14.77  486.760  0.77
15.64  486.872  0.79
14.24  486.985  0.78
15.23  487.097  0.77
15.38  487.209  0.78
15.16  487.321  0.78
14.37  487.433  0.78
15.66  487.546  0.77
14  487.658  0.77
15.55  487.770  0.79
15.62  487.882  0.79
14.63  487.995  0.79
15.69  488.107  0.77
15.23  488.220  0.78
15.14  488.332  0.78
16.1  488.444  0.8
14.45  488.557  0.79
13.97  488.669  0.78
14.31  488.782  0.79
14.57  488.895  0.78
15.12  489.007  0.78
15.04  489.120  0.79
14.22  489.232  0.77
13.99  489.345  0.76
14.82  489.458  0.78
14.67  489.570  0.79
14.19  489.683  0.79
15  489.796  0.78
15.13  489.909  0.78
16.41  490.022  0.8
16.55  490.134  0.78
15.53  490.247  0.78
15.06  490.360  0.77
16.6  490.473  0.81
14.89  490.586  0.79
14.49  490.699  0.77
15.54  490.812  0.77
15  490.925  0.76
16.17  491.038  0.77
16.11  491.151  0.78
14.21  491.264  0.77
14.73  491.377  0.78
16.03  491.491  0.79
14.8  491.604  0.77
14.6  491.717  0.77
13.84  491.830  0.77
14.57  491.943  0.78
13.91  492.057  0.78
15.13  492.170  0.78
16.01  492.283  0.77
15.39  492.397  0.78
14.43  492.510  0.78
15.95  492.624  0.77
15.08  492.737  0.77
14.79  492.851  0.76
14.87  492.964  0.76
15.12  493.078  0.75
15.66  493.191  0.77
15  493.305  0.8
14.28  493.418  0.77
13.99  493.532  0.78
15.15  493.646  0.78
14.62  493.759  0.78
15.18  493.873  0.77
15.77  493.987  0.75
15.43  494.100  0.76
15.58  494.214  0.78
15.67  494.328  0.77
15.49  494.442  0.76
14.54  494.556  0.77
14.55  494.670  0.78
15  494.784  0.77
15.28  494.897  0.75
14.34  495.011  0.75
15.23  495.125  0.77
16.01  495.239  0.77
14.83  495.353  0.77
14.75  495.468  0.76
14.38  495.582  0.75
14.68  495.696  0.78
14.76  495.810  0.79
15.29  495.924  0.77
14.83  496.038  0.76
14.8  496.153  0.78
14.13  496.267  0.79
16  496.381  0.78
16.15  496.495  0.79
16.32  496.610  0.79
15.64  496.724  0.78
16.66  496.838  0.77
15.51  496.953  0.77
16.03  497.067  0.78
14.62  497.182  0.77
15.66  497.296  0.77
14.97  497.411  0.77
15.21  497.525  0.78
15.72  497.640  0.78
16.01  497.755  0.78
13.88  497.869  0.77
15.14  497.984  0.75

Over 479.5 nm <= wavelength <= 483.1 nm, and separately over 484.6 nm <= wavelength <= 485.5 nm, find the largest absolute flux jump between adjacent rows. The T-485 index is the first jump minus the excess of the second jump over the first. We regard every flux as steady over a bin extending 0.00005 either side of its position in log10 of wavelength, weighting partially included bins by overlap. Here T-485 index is 4.7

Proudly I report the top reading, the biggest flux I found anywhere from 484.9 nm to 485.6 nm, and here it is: 15.88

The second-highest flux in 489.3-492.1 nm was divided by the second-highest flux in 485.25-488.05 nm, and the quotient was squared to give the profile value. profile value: 1.12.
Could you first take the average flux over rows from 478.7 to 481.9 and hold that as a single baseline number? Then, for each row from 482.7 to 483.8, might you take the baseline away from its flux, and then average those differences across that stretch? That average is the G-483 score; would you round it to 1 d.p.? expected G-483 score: 0.1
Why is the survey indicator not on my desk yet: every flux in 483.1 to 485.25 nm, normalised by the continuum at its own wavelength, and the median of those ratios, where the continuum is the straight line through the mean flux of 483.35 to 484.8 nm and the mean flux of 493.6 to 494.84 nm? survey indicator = 1.00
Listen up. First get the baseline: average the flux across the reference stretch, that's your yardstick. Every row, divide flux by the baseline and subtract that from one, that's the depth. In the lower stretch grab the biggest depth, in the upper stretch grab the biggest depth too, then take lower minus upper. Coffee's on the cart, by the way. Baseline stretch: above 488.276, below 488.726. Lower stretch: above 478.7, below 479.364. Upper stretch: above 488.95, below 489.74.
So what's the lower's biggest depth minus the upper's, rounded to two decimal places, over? -0.10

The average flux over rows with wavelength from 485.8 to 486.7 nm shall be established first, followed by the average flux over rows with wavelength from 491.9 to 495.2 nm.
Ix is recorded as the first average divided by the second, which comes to 0.80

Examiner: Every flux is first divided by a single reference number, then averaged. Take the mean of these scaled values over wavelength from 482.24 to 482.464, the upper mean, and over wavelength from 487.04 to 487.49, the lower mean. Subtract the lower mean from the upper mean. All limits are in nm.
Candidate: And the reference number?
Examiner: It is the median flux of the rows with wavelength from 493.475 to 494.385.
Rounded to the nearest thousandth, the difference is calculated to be 0.014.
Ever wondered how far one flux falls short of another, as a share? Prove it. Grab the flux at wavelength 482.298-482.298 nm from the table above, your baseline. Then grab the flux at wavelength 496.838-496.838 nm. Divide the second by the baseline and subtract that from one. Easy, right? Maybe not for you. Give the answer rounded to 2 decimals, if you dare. -0.11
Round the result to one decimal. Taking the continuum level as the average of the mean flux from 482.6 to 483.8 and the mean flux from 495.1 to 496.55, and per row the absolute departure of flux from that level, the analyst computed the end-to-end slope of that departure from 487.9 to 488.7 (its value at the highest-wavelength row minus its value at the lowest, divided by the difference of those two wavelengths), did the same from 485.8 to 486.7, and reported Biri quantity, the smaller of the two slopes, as -1.5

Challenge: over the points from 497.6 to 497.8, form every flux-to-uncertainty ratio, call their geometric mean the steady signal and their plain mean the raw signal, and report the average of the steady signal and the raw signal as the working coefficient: 20.3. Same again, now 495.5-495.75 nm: 19.0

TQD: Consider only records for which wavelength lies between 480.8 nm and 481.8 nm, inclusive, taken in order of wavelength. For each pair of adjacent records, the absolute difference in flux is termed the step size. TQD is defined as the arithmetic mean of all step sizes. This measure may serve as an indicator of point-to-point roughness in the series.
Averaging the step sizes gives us 0.68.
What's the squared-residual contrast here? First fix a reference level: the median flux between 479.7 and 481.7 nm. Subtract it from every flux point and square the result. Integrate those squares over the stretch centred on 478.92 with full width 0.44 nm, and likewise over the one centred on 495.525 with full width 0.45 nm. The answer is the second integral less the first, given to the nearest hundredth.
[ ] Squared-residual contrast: -0.25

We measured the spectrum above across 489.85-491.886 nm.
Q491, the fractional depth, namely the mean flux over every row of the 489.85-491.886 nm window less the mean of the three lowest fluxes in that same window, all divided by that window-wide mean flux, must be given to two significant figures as 0.074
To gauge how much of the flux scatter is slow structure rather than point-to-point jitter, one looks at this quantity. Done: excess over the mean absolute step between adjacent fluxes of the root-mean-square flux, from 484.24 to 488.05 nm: 13.4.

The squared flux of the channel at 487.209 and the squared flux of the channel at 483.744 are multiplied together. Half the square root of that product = 130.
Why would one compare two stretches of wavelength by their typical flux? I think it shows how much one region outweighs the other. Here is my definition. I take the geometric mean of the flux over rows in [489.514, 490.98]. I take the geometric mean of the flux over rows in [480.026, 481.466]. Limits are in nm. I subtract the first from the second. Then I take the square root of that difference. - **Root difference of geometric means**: 0.4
